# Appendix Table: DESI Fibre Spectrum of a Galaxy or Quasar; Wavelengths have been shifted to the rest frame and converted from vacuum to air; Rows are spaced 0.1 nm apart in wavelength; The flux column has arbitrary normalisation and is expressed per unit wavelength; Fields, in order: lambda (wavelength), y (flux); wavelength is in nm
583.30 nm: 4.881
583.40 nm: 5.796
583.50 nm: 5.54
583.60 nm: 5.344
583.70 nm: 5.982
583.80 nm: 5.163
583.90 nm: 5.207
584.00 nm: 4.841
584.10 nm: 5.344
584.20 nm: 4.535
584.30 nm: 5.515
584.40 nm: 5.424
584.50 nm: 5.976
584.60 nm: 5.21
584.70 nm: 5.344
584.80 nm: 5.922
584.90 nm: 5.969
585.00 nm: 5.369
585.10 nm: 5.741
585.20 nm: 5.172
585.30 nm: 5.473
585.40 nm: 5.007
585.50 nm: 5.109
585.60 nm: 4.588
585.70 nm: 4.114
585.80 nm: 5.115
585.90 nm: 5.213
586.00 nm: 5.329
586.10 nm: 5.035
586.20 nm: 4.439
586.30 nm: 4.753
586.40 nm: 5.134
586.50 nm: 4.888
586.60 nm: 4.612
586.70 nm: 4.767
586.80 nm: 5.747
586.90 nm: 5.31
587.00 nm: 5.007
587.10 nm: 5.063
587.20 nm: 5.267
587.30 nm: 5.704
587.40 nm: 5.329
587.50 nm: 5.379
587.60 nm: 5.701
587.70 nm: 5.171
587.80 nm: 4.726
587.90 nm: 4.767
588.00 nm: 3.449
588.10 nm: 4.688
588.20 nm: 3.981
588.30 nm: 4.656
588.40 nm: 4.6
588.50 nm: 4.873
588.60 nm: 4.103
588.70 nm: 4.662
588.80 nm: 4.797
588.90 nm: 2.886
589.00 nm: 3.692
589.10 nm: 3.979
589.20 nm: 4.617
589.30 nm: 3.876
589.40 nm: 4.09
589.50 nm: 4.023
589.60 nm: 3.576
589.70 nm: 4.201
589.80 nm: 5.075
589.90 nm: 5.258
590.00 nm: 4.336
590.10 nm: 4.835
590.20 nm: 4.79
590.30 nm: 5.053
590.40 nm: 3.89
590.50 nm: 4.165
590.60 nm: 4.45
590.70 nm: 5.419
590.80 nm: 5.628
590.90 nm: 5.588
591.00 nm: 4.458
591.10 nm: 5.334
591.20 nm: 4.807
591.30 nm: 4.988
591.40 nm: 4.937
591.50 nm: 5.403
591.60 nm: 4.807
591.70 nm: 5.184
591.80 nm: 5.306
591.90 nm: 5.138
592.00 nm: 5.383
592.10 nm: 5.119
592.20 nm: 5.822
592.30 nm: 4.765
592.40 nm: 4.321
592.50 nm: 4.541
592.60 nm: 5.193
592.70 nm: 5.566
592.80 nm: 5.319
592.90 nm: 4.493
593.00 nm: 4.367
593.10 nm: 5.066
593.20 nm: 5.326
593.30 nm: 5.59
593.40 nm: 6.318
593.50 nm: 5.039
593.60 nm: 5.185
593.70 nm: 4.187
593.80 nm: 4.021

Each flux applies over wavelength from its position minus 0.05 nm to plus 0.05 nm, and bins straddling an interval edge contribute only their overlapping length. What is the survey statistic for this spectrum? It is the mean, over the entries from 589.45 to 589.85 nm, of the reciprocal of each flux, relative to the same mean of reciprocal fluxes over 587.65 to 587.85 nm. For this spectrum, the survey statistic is 1.19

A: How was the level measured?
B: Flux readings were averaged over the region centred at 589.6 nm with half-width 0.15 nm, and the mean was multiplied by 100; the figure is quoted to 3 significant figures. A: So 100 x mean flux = 393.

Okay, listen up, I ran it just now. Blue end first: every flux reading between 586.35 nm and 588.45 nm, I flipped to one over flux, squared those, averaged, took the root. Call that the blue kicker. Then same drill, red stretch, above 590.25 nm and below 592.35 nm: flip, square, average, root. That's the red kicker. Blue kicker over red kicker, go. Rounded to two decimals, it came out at 1.02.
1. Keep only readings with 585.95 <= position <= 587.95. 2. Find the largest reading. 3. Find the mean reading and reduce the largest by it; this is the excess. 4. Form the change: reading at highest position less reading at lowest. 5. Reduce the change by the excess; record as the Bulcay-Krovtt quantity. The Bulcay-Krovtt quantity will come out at -1.2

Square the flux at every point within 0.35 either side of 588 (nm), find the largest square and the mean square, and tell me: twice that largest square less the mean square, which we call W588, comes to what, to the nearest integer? 33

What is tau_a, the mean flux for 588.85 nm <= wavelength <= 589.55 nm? 3.88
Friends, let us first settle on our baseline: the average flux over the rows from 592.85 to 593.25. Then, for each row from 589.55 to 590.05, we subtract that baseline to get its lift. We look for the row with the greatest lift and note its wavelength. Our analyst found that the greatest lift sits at 589.90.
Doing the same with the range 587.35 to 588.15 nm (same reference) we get 587.60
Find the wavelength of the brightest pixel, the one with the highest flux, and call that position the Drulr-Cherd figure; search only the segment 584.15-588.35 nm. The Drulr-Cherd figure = 584.50 nm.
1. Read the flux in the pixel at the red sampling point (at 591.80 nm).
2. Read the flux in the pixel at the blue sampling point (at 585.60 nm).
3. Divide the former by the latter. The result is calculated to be 1.16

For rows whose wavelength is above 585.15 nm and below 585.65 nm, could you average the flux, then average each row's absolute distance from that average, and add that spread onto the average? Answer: 5.3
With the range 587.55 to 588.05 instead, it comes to 5.3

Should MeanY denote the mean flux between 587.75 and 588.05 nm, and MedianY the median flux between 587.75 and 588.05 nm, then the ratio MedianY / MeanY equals 1.10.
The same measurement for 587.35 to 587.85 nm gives 1.01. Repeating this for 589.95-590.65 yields 0.99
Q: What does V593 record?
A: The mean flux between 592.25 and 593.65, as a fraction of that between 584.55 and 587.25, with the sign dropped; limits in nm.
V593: 0.99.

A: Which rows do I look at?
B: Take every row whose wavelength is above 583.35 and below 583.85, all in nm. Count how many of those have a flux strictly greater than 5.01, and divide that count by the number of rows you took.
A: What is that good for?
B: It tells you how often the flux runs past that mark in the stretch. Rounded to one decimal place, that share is 1.0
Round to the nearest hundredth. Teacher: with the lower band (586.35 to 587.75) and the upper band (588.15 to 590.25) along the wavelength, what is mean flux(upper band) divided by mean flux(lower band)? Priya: 0.83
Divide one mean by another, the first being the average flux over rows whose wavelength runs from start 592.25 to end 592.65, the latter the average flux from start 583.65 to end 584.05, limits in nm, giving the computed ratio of 0.89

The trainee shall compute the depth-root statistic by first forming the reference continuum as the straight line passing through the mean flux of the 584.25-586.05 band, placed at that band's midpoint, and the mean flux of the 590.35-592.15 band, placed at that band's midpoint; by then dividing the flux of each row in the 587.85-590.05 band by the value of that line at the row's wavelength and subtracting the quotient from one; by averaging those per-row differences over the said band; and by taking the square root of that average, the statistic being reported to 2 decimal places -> 0.40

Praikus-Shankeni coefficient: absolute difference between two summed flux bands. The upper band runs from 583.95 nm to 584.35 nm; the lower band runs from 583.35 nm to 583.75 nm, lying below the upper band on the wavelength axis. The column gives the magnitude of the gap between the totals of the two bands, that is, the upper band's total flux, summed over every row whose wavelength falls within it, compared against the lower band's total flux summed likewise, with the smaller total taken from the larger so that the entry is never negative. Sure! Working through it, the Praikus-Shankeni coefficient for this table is 2.4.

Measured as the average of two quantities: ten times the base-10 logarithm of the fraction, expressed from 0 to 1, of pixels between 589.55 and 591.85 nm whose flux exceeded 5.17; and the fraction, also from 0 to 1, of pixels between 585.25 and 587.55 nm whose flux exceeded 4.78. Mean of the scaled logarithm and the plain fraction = -1.9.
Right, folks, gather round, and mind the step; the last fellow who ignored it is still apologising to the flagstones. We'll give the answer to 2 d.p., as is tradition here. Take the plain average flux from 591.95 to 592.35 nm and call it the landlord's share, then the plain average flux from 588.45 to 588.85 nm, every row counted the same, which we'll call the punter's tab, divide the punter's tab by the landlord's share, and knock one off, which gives -0.13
